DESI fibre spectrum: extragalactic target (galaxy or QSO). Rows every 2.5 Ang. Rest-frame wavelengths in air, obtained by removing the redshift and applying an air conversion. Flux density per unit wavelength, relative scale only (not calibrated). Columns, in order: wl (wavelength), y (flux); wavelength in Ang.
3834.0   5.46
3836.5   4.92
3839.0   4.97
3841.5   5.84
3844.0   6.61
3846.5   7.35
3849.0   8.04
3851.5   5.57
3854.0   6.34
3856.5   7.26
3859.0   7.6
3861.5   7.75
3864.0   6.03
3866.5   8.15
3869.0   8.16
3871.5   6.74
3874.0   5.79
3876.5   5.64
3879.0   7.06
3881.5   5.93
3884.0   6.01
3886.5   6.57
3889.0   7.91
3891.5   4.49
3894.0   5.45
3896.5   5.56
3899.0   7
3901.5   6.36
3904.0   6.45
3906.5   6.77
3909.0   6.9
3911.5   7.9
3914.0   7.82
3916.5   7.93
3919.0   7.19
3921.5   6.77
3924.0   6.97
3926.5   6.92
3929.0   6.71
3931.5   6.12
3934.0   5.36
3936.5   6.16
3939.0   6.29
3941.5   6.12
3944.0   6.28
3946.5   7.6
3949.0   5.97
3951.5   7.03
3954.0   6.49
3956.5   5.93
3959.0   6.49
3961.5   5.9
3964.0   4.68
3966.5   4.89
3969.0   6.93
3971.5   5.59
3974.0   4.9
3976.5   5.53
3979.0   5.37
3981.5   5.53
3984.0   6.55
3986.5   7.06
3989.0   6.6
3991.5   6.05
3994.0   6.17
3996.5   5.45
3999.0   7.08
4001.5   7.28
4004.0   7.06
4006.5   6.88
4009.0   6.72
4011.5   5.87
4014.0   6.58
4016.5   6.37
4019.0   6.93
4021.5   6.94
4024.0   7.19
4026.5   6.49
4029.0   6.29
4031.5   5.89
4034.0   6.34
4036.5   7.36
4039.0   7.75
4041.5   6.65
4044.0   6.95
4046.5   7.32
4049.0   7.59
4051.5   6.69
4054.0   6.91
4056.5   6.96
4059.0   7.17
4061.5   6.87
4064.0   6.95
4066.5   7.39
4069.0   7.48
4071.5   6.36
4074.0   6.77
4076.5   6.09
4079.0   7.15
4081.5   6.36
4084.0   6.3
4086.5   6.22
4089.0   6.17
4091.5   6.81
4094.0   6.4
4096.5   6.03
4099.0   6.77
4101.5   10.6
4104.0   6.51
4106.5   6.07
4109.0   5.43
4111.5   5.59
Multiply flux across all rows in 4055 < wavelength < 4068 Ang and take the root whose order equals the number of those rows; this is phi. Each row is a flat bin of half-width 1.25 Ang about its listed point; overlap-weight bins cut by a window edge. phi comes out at 7.1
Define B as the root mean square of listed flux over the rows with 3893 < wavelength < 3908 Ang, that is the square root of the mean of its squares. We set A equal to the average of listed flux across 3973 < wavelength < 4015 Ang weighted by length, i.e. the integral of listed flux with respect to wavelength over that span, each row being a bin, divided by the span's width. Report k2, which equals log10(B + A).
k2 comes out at 1.10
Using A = 6.28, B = 6.29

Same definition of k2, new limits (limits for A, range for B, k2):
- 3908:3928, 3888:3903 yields 1.13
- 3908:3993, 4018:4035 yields 1.11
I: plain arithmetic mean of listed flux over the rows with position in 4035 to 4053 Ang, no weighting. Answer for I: 7.2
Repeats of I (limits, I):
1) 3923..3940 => 6.4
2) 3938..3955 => 6.5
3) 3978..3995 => 6.2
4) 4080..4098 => 6.3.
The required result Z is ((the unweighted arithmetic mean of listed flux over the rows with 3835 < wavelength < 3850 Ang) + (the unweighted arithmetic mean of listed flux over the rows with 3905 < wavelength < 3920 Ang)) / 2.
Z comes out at 6.9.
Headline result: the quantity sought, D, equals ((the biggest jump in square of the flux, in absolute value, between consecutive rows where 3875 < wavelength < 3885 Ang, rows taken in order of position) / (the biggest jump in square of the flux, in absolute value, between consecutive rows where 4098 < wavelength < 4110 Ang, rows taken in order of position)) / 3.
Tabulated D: 0.1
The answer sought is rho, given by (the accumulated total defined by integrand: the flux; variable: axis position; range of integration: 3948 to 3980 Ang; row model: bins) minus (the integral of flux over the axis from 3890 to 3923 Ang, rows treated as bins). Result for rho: -34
